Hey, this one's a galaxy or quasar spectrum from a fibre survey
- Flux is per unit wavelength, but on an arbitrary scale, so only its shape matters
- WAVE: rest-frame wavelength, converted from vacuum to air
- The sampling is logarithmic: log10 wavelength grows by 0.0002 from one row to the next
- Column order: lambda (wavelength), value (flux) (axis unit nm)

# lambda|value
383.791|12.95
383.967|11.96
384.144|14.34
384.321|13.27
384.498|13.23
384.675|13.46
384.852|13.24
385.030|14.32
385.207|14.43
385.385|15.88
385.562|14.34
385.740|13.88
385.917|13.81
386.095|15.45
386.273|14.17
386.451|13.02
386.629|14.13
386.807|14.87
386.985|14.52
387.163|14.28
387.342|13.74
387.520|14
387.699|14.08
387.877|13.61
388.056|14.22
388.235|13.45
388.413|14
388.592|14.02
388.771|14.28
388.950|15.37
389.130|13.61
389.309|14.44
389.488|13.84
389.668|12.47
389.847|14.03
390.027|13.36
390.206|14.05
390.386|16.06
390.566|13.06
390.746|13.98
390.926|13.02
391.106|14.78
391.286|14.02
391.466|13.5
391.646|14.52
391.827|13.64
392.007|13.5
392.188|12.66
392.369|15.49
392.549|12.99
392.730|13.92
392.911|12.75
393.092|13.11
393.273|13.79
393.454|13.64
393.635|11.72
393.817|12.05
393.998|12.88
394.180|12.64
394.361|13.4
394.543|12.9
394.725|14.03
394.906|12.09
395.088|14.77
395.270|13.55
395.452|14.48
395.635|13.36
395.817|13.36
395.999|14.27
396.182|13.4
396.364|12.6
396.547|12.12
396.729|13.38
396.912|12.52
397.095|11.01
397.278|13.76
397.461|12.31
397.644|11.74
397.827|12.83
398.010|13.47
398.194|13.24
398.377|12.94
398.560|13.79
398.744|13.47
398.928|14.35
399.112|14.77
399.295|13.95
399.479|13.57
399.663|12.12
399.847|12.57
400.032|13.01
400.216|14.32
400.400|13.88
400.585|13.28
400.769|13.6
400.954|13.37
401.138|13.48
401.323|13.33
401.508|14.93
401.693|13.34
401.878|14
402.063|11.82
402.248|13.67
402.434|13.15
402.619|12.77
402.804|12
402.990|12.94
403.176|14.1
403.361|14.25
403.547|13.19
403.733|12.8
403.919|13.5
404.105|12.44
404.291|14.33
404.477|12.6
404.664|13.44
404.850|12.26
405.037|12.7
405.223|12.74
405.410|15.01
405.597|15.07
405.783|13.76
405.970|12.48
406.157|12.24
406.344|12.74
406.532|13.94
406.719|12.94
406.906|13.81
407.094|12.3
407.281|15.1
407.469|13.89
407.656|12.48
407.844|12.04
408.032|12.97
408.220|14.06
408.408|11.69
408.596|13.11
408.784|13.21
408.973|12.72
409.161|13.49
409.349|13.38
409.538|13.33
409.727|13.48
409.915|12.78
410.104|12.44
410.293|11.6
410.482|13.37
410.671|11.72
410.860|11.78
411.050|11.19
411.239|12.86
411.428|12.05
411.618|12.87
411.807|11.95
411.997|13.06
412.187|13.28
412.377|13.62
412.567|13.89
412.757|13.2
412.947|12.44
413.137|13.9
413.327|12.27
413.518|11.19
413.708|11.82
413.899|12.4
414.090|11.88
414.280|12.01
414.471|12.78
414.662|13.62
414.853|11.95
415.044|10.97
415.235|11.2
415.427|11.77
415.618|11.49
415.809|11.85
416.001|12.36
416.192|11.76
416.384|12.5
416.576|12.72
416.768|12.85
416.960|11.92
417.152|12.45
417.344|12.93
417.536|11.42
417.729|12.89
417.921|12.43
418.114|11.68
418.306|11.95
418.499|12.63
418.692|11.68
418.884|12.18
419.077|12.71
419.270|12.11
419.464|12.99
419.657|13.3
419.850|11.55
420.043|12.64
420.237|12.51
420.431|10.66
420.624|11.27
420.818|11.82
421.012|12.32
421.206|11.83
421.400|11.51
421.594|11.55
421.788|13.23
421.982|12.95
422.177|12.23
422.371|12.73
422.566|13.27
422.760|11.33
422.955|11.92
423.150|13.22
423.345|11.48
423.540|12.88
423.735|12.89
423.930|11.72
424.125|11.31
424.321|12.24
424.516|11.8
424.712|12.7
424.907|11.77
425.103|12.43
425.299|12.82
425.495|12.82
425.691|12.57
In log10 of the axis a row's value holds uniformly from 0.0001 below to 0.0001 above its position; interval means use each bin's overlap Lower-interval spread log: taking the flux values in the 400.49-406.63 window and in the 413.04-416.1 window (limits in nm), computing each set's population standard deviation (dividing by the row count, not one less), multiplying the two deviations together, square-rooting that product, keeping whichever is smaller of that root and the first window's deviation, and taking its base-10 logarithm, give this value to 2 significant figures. -0.095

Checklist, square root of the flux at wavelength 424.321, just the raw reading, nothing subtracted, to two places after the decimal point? 3.50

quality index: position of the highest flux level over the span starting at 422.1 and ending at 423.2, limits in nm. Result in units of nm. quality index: 422.566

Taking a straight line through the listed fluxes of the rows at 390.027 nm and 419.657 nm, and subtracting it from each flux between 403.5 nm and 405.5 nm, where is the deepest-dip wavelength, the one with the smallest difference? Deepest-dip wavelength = 404.850 nm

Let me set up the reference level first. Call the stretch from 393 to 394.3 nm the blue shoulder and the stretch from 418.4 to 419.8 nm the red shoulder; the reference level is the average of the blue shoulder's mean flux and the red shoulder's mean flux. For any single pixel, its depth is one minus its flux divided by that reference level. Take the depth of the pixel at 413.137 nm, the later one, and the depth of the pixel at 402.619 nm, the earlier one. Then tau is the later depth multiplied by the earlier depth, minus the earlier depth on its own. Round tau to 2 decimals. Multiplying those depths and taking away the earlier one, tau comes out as 0.01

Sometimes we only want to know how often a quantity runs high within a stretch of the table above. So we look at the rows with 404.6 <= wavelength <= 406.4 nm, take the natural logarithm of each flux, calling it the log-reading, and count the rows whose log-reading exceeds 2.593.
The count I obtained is 4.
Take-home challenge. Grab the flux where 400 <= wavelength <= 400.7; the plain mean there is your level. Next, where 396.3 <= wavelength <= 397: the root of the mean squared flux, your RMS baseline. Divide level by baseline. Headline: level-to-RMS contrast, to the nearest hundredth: 1.08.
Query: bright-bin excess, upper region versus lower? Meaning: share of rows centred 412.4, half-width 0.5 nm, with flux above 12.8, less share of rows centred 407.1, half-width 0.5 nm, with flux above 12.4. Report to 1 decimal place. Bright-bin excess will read 0.2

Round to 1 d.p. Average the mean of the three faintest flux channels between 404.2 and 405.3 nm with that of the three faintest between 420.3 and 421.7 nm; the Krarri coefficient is 11.8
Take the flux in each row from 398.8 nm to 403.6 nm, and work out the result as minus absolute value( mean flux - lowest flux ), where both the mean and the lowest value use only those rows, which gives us -1.6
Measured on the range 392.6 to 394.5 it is -1.3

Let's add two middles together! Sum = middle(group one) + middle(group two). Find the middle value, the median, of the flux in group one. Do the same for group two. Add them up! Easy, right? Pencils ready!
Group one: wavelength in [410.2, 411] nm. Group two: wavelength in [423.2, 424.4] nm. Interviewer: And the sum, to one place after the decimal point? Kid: 23.7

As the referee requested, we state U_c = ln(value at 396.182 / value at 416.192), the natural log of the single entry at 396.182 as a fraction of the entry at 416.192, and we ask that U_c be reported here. 0.13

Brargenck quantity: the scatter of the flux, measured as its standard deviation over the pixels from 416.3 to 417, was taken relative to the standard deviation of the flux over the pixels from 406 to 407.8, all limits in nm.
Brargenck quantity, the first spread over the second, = 0.4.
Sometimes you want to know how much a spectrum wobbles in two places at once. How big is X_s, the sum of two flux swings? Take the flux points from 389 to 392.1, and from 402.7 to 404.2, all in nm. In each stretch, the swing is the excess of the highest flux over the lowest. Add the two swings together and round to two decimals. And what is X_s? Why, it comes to 5.84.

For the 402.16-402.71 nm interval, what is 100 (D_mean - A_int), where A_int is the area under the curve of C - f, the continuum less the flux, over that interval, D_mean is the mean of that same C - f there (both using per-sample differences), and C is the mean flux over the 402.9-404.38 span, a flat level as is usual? 11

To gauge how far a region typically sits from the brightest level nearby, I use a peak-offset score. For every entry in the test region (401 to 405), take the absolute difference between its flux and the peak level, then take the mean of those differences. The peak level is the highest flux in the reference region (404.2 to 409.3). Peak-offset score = 1.85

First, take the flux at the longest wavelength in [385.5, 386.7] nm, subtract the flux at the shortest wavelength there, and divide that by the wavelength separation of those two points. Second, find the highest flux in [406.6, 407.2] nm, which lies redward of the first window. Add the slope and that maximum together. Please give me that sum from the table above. 13.6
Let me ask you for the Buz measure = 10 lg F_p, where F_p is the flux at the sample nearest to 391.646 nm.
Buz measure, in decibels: 11.6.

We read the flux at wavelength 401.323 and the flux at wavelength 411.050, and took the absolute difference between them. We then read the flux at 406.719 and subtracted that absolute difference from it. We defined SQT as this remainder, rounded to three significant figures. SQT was 10.8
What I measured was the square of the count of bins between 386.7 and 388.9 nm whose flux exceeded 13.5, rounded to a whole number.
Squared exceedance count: 121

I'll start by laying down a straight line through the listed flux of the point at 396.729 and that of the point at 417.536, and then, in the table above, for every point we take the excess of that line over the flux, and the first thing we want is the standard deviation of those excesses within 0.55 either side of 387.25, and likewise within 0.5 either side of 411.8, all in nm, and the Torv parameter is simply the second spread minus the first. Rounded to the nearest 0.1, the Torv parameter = 0.2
